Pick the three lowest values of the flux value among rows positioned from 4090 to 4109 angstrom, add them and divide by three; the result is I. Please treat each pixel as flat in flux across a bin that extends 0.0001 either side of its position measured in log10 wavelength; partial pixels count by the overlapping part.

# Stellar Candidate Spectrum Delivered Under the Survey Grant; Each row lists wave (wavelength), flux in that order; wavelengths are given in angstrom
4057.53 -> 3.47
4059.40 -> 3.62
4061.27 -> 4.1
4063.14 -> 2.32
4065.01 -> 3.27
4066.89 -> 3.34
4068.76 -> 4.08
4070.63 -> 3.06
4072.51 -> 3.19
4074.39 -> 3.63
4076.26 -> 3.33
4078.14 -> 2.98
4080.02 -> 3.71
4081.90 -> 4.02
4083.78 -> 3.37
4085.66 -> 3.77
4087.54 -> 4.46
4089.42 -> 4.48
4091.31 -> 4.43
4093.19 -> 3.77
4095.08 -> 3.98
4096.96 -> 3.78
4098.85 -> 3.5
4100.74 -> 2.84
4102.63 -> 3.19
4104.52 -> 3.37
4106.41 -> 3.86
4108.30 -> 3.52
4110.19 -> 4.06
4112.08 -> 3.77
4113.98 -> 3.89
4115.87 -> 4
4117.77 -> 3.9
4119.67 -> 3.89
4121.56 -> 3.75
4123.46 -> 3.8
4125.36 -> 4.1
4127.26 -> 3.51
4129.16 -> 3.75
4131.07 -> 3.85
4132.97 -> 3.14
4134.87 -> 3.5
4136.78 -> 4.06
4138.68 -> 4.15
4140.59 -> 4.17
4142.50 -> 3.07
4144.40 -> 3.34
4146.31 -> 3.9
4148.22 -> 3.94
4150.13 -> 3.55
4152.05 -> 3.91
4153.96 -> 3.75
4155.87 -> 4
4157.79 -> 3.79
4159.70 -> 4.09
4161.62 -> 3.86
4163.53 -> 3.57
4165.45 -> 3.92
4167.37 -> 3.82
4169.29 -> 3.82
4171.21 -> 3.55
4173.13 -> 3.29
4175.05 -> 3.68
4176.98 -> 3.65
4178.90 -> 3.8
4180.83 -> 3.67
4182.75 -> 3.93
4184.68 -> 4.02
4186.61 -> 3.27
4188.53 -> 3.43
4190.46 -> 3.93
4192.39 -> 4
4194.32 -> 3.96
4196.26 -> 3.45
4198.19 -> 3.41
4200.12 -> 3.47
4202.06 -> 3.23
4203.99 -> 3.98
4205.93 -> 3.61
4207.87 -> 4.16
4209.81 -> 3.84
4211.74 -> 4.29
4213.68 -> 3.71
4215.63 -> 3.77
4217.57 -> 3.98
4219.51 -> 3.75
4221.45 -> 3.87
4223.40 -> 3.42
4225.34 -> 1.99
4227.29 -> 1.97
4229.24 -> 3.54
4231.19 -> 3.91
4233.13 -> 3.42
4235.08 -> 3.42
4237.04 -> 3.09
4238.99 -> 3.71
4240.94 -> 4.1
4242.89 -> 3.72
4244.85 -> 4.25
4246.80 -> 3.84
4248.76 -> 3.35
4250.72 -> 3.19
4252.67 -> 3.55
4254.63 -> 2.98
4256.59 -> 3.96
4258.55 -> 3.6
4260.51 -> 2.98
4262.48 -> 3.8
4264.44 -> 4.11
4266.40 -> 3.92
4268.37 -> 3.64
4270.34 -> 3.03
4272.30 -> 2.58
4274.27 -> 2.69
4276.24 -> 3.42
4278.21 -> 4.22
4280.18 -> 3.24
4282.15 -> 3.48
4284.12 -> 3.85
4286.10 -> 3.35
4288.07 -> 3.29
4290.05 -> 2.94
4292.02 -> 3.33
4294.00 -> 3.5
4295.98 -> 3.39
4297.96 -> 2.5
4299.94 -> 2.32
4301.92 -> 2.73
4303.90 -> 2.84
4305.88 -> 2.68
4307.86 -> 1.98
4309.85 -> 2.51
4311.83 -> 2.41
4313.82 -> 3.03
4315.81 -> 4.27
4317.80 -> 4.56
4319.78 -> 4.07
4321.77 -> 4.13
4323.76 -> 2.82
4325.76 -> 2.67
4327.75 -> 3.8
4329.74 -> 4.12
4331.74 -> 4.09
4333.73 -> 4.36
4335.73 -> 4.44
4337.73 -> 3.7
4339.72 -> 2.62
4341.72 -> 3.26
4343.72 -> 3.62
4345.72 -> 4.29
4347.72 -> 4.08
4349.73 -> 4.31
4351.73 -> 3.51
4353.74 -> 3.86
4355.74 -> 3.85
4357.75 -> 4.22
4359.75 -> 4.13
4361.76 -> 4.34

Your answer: 3.13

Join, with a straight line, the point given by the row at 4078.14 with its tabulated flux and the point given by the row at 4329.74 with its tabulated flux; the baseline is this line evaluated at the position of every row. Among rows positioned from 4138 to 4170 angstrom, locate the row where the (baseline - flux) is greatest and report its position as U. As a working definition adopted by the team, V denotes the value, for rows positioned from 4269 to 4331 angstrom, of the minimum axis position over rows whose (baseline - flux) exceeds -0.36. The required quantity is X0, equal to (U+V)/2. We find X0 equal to 4206.4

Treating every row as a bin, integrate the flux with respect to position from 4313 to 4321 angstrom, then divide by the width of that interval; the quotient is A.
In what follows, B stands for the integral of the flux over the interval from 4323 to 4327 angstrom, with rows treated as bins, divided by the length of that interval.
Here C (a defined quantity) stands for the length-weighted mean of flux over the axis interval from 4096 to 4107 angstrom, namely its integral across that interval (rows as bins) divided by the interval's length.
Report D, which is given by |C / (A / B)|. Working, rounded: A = 4.0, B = 2.8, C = 3.41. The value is 2.4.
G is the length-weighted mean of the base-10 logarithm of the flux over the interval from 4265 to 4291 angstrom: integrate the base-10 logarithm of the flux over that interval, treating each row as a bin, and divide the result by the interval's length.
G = 0.52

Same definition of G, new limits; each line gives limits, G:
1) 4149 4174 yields 0.58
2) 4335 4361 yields 0.58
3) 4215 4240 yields 0.52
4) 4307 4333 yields 0.52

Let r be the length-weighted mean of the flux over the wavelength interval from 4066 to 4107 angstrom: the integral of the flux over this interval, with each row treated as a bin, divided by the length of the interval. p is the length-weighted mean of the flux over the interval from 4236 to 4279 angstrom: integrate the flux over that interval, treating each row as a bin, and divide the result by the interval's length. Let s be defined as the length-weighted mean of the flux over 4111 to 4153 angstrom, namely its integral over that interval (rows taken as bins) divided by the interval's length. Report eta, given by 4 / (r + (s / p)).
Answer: 0.849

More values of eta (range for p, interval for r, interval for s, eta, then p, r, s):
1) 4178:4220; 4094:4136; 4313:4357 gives 0.852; 3.76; 3.68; 3.80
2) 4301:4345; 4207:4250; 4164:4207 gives 0.856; 3.40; 3.59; 3.68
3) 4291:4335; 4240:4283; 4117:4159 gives 0.856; 3.29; 3.53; 3.77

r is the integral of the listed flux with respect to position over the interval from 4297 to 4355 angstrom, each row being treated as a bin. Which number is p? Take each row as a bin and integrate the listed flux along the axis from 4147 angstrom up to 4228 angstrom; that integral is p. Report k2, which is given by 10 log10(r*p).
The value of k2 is 48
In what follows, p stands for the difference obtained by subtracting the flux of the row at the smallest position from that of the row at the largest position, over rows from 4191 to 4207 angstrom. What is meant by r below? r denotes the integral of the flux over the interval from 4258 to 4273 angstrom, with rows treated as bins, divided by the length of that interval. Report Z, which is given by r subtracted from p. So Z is -3.86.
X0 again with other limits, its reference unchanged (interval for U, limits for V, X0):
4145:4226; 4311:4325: 4268.6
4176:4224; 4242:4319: 4222.5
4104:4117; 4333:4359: 4219.1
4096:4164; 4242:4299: 4171.8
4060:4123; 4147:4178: 4106.6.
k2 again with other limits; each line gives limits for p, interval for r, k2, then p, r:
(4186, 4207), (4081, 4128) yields 41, 76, 179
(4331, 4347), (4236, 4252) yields 36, 61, 58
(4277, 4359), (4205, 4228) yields 44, 285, 82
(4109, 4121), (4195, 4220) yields 36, 47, 94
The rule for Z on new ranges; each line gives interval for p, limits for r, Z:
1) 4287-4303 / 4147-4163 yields -4.41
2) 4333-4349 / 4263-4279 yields -3.73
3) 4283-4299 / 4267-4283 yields -4.65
